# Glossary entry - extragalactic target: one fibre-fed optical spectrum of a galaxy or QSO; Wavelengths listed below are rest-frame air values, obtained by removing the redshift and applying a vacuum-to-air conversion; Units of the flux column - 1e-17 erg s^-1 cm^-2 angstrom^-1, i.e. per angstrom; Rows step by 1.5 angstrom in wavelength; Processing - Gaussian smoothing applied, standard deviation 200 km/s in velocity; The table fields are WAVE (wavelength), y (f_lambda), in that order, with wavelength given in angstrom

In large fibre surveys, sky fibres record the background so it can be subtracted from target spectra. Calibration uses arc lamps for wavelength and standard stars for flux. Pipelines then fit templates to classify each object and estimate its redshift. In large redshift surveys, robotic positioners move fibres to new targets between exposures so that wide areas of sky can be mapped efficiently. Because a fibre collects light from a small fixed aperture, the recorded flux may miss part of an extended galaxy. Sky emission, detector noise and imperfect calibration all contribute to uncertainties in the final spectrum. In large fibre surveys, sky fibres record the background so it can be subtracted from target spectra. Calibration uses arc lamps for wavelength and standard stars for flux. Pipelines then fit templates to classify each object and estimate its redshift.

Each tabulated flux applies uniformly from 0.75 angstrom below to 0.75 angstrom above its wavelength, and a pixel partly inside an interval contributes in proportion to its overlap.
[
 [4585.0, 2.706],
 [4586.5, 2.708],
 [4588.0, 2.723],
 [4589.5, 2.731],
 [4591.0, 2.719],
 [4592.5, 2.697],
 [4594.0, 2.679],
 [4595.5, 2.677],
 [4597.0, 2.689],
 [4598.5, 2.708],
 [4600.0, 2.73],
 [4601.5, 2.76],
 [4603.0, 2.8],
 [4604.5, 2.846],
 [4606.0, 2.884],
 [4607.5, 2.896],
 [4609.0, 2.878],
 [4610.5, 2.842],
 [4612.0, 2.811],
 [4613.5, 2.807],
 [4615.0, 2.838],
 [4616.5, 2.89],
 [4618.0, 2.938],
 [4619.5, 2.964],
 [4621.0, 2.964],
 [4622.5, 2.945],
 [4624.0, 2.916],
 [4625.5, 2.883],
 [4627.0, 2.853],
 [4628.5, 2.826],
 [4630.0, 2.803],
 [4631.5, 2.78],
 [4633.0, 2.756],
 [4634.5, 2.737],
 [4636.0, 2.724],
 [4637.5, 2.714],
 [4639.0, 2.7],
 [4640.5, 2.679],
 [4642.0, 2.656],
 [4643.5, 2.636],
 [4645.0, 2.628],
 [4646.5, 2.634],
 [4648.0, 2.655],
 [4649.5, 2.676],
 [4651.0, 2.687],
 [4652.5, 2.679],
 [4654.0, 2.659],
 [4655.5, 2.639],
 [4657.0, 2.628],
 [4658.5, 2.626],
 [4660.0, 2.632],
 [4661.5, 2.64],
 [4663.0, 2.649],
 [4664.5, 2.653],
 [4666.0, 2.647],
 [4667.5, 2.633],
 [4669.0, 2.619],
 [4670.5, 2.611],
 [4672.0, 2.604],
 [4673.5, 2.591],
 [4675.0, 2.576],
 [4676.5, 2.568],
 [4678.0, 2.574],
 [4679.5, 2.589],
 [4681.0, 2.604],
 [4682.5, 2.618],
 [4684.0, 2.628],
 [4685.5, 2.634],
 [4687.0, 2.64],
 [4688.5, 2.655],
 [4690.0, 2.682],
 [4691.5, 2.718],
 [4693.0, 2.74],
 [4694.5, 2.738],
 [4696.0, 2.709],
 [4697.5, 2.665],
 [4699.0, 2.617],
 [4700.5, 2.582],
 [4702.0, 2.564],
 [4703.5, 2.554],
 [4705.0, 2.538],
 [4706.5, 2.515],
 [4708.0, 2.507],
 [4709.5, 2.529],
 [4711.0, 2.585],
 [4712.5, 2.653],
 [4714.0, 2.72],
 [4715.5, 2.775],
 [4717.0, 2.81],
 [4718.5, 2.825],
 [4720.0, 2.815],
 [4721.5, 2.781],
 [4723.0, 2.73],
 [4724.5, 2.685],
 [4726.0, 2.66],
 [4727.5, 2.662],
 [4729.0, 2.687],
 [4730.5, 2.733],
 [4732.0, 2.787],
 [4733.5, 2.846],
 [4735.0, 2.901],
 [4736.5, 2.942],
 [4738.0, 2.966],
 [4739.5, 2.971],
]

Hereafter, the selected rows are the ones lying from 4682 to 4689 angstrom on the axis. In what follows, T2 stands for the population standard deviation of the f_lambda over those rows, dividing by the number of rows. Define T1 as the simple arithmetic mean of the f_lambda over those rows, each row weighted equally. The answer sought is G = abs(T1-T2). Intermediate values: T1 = 2.635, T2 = 0.0124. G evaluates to 2.62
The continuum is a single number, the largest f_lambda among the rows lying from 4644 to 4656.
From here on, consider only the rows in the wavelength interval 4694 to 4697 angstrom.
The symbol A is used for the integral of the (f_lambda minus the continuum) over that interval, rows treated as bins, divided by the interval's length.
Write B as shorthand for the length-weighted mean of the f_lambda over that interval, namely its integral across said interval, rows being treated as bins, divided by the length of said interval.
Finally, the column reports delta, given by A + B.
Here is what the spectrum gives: 2.75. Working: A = 0.03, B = 2.72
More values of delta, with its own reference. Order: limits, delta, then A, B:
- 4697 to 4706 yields 2.48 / -0.10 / 2.58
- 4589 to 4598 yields 2.71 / 0.01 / 2.70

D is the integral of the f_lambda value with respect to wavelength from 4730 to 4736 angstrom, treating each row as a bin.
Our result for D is 17.0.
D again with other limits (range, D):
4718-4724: 16.7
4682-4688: 15.8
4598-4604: 16.5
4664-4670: 15.8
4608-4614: 17.0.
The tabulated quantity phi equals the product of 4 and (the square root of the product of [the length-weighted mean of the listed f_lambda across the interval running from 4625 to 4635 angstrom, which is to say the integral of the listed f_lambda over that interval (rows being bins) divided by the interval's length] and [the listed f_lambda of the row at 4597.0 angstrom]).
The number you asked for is 11.0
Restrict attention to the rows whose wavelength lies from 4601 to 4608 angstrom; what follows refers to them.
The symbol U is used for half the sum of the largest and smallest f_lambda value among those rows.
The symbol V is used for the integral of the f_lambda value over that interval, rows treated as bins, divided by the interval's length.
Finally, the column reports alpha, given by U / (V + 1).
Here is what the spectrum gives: 0.737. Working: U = 2.83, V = 2.84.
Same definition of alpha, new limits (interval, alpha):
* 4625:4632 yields 0.740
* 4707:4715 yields 0.726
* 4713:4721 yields 0.733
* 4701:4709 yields 0.717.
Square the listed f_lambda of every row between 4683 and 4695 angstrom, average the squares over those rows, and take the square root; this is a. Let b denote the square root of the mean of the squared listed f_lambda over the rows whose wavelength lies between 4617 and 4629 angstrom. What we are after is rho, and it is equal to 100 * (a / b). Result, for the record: 92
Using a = 2.680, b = 2.91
